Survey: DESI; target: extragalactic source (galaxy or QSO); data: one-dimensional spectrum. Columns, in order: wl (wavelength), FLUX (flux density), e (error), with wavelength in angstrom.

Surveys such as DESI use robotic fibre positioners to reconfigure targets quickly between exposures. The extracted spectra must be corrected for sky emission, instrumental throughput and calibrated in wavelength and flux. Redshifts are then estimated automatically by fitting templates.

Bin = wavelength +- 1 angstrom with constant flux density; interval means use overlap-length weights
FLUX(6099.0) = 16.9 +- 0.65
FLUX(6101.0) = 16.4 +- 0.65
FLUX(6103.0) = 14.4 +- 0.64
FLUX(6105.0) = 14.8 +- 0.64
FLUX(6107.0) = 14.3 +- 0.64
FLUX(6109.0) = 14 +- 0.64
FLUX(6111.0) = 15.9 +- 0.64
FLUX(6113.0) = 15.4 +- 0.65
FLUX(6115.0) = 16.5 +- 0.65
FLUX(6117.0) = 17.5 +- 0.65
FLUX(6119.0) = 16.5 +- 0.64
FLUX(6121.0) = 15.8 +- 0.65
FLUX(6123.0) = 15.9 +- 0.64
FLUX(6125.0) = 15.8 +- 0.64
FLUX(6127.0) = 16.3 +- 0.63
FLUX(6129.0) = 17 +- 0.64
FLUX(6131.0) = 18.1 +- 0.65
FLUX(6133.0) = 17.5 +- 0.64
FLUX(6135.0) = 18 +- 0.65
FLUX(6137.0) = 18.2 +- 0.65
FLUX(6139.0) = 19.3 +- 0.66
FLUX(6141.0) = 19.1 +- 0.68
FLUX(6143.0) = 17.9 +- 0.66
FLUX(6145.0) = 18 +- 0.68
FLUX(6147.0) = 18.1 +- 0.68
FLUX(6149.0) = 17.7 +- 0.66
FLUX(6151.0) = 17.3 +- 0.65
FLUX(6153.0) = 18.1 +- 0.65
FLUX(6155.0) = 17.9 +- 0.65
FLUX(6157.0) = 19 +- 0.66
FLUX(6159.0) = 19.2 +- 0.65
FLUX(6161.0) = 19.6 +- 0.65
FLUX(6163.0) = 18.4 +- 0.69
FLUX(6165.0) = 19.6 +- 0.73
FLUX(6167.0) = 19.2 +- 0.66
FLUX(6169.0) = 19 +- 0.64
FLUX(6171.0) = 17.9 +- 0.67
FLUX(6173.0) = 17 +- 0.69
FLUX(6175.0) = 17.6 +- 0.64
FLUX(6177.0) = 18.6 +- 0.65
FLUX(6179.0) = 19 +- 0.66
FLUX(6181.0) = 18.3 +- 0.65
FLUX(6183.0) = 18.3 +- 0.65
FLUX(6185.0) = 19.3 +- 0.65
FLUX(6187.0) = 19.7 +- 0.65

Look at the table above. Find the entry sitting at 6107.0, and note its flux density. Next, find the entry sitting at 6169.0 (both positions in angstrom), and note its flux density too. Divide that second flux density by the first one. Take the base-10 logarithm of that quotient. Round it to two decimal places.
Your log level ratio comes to 0.12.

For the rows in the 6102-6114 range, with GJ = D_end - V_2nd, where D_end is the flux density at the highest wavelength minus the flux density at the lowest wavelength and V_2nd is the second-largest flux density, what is -14.4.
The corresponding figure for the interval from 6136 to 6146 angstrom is -19.3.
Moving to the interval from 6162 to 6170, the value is -18.6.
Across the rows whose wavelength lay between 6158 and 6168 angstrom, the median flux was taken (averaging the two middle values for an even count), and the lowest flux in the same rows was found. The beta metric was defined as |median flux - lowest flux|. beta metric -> 0.8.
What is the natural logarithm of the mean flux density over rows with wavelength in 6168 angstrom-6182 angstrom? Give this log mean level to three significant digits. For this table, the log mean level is 2.90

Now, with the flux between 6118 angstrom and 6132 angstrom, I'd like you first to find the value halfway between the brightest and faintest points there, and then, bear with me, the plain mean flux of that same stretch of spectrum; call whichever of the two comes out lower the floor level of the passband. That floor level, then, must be 16.5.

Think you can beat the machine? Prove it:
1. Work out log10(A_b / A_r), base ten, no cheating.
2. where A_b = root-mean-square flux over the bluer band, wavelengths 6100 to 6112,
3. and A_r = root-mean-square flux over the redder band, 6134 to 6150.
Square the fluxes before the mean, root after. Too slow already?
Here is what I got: -0.086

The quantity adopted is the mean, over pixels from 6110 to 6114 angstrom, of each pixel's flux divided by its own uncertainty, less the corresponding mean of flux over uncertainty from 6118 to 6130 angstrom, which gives -1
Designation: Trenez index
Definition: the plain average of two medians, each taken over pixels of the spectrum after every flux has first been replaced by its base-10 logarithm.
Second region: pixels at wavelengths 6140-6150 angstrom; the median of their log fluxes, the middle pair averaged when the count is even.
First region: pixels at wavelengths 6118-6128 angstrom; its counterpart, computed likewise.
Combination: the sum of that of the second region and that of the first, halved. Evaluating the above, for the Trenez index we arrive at 1.23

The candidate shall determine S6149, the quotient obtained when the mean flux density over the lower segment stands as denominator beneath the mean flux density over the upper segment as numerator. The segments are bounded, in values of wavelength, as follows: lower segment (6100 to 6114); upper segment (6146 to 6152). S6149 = 1.18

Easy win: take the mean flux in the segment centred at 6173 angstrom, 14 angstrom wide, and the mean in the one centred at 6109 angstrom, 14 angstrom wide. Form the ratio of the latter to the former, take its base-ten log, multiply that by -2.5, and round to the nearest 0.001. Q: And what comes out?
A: 0.214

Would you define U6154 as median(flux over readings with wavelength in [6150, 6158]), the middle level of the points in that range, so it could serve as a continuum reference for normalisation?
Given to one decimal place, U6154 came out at 18.0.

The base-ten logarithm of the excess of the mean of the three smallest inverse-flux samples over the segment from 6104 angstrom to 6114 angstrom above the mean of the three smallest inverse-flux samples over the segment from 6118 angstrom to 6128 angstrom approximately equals -2.45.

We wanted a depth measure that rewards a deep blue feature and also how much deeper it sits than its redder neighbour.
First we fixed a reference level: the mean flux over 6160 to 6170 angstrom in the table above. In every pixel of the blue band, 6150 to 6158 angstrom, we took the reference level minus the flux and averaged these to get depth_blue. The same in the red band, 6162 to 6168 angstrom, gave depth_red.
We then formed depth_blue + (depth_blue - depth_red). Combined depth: 2.1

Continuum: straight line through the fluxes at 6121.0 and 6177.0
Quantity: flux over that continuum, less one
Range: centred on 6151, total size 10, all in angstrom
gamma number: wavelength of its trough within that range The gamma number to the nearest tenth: 6151.0 angstrom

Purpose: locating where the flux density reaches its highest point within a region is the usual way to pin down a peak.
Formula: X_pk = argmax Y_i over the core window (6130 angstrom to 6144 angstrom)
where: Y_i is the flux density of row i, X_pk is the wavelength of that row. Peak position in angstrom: 6139.0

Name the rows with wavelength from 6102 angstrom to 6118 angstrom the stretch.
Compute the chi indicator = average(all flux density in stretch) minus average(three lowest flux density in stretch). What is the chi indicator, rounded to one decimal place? 1.1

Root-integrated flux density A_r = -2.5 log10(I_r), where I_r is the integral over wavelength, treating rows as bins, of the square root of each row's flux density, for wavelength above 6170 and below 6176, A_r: -3.5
